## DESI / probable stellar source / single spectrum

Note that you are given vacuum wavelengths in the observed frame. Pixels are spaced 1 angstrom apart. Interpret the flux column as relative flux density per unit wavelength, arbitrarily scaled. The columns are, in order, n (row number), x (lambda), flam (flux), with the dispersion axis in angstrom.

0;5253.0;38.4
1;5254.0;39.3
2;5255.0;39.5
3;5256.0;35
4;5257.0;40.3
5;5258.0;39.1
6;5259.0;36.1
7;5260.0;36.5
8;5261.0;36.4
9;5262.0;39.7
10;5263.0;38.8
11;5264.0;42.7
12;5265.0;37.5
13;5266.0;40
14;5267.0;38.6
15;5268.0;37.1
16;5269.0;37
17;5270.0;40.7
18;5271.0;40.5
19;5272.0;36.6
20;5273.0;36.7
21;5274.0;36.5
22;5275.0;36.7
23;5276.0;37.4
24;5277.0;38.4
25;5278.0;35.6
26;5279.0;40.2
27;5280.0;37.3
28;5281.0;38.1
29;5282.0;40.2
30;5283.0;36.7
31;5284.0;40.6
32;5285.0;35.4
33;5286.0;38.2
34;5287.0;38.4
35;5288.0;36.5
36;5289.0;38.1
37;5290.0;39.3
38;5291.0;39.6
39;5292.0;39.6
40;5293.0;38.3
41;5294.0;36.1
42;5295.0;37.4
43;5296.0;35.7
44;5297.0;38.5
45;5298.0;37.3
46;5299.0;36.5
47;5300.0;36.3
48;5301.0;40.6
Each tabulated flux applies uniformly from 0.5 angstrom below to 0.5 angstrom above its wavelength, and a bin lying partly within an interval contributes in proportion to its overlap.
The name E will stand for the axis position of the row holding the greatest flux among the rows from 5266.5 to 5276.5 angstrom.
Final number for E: 5270.0 angstrom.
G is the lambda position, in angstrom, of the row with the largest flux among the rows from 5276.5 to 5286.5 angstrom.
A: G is 5284.0 angstrom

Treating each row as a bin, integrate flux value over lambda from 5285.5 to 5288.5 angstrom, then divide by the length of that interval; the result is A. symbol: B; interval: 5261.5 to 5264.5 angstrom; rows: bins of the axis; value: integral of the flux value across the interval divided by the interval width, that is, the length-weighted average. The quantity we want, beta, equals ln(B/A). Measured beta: 0.069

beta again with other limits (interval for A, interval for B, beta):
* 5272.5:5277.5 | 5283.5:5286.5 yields 0.025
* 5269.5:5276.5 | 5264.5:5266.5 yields 0.023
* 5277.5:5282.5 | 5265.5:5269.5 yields -0.003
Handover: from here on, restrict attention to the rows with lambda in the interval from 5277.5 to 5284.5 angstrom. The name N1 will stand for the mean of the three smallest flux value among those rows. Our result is 36.5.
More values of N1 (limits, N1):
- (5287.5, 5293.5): 37.6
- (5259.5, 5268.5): 36.7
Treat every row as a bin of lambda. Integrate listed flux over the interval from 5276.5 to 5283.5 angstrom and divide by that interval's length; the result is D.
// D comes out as 38.1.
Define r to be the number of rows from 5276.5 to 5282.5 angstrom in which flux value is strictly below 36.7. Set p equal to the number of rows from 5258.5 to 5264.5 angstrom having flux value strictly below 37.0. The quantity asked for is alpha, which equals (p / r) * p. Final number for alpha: 9.0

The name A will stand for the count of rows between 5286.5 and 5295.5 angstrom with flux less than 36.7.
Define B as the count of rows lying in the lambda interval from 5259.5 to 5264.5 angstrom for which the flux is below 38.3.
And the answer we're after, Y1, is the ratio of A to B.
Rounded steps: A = 2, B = 2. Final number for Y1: 1.00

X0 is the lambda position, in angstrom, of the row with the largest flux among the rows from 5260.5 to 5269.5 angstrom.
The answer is 5264.0 angstrom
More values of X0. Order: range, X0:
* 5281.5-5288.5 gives 5284.0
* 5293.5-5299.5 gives 5297.0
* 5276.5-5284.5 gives 5284.0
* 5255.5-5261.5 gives 5257.0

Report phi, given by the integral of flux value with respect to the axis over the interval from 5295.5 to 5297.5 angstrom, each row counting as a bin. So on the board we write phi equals 74.2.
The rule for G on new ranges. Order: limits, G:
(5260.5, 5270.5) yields 5264.0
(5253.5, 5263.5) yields 5257.0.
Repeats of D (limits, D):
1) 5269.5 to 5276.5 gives 37.9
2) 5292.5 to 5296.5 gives 36.9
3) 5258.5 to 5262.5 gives 37.2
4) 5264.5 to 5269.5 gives 38.0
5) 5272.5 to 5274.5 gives 36.6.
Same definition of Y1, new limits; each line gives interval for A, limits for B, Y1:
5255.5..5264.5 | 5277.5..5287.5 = 0.67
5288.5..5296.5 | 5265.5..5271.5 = 1.00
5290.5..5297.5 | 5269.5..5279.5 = 0.33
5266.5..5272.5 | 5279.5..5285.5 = 0.25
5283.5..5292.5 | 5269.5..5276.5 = 0.40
